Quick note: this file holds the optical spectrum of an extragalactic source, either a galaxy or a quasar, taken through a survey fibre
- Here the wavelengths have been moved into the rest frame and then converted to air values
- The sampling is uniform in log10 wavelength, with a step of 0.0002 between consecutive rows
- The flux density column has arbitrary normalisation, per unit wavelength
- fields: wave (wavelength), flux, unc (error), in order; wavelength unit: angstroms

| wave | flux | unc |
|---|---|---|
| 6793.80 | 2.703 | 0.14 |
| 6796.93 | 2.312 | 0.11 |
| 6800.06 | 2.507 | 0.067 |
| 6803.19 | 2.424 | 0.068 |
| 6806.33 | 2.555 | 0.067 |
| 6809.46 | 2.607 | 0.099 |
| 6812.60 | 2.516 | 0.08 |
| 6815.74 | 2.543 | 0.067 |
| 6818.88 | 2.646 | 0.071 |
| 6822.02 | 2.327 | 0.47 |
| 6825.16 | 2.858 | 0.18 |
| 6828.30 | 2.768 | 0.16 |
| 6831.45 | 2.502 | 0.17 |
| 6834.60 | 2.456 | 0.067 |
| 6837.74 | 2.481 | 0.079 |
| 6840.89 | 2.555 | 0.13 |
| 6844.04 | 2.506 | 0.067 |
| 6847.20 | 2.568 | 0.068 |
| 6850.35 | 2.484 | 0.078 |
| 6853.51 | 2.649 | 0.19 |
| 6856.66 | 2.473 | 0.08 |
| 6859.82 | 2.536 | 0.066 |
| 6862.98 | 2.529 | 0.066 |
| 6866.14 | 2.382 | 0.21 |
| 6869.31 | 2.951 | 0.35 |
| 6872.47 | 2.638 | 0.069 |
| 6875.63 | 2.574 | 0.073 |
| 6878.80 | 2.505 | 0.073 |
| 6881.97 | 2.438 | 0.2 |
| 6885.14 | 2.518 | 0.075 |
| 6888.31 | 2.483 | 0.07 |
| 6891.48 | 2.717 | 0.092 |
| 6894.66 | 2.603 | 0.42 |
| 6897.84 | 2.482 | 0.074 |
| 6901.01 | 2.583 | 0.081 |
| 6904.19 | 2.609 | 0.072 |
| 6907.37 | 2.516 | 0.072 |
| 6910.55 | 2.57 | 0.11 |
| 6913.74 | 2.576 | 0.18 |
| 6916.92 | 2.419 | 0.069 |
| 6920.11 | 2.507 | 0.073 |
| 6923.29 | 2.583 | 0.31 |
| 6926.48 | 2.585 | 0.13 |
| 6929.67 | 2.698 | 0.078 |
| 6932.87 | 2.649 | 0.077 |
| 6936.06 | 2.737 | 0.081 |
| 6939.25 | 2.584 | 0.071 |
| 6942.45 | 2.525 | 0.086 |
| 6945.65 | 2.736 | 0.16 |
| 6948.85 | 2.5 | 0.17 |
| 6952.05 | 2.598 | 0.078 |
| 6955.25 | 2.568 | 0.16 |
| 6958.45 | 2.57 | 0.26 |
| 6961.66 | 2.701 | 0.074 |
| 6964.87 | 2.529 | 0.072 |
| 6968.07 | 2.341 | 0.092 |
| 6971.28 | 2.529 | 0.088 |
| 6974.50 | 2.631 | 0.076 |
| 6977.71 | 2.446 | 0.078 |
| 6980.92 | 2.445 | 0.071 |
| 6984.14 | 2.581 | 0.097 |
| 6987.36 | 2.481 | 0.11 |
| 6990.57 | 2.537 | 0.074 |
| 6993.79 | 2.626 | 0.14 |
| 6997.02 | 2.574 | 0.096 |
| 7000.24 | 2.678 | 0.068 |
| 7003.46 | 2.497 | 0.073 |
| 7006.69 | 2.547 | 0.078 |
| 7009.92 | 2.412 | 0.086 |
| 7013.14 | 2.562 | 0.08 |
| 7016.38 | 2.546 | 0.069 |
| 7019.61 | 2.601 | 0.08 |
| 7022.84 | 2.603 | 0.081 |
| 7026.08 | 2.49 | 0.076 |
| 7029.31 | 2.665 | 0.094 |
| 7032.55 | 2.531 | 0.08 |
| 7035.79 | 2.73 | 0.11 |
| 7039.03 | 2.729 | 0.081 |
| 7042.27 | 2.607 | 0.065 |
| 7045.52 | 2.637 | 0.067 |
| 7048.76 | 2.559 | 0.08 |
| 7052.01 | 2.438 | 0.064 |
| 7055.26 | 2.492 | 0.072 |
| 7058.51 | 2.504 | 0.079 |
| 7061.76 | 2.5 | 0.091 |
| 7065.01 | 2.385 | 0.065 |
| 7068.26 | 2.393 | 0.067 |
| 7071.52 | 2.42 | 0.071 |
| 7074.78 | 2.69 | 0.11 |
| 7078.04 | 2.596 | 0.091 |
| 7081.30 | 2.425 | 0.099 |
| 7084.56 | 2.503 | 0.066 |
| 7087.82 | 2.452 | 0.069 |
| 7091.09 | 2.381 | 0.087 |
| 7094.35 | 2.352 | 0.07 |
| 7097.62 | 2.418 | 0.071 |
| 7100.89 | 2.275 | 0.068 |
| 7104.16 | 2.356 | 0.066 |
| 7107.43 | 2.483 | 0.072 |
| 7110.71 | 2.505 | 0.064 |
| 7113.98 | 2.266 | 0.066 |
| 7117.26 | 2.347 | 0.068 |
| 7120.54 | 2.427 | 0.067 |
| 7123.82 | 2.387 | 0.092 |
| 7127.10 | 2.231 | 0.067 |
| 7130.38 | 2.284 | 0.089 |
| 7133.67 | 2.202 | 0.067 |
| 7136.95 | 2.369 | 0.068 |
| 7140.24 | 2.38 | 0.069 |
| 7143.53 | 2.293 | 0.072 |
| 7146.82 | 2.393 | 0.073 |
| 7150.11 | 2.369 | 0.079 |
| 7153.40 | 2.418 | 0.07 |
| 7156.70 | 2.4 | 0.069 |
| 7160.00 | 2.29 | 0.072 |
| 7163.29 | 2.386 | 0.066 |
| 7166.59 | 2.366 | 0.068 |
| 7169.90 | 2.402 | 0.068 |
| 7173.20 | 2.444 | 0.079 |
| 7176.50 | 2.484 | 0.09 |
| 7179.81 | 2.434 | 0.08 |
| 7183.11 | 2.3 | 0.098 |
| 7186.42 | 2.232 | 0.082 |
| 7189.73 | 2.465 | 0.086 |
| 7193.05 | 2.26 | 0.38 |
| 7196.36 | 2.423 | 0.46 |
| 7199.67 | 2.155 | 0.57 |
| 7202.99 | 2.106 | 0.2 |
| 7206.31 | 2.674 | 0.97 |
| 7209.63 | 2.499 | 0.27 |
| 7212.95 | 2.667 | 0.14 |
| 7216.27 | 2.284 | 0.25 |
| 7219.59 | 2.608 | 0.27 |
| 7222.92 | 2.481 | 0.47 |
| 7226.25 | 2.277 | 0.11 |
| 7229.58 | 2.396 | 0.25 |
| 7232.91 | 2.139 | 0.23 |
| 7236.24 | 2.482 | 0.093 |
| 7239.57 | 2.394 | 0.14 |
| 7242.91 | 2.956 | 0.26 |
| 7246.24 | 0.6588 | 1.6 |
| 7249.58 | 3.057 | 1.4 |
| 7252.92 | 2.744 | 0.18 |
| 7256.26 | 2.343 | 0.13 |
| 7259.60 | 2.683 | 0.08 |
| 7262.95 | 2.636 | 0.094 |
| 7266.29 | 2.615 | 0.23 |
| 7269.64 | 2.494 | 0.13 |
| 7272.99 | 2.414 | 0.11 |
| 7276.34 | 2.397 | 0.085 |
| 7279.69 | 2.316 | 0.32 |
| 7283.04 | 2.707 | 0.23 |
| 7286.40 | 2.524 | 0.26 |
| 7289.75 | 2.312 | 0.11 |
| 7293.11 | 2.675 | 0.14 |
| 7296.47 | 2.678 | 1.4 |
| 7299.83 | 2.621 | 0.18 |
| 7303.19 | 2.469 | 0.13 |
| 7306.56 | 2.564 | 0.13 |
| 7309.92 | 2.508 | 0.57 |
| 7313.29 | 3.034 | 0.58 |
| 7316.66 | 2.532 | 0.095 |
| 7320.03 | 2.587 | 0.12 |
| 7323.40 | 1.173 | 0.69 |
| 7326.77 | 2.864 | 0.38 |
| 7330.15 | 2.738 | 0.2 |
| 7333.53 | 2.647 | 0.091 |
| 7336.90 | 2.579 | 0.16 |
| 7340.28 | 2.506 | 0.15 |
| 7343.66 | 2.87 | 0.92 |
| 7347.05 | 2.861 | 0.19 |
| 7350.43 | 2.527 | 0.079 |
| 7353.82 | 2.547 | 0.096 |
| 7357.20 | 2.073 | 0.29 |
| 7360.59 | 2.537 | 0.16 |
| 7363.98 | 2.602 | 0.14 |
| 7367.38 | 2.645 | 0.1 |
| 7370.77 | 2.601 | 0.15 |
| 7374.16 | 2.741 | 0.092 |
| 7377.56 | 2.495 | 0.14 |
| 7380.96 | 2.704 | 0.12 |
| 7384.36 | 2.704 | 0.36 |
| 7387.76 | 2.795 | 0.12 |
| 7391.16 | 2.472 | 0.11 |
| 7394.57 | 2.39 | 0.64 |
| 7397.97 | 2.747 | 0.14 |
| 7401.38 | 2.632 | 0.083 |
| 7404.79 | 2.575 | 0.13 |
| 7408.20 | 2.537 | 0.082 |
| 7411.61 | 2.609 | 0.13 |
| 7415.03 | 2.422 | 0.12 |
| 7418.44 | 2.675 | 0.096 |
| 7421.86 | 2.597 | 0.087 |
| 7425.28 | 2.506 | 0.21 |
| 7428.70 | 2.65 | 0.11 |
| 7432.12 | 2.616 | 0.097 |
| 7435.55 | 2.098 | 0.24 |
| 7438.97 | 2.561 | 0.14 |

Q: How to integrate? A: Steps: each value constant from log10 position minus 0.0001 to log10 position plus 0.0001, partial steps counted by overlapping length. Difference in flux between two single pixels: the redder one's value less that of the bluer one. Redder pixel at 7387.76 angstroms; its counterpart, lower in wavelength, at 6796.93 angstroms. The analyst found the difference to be 0.5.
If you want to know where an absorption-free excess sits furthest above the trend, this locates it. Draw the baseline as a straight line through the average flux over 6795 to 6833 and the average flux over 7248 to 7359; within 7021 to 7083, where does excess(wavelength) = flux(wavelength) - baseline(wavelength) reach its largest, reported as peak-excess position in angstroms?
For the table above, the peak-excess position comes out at 7035.79 angstroms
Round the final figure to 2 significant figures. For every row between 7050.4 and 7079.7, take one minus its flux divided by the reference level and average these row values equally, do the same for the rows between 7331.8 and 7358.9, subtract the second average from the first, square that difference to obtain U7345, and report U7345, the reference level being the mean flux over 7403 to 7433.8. 0.0011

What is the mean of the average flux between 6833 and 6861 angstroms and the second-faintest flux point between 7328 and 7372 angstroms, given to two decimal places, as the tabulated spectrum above 2.51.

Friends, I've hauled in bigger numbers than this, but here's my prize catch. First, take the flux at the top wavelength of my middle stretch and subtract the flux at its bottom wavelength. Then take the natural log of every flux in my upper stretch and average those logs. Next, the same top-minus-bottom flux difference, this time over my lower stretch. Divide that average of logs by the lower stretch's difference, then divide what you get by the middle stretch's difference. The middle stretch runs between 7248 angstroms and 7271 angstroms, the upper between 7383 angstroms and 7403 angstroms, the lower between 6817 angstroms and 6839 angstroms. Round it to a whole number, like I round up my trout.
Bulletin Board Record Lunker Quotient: 10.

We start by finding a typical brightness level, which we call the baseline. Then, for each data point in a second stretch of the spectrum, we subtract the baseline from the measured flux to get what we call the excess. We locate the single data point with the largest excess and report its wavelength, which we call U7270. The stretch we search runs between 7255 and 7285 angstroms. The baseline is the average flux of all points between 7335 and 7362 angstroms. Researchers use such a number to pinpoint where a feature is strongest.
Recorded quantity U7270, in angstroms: 7283.04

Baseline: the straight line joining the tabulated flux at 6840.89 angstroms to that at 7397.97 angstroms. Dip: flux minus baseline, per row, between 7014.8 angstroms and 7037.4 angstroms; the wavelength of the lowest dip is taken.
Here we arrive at 7026.08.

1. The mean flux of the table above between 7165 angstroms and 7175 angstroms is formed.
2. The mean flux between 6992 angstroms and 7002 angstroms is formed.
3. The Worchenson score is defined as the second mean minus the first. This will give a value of 0.22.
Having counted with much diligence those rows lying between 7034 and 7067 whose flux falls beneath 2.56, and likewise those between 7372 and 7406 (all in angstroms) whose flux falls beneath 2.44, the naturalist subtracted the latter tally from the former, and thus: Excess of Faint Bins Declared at 5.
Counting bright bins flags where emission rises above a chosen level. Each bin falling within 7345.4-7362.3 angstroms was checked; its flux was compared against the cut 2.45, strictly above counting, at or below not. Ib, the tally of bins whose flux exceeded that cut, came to 4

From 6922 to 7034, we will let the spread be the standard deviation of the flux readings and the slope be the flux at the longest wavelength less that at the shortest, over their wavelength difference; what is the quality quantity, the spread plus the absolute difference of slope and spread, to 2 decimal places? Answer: 0.18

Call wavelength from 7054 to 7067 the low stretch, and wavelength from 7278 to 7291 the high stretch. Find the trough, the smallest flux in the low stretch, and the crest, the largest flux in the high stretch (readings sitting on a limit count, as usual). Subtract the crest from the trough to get -0.322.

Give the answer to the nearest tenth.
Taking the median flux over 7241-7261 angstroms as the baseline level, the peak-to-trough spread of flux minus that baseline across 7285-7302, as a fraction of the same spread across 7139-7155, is 2.9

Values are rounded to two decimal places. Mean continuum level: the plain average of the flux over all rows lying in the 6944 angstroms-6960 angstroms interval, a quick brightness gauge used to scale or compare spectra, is 2.59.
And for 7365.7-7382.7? 2.64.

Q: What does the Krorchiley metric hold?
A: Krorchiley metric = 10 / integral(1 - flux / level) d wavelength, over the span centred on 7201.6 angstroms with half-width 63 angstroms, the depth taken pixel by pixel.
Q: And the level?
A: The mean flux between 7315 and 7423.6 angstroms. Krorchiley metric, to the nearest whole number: 1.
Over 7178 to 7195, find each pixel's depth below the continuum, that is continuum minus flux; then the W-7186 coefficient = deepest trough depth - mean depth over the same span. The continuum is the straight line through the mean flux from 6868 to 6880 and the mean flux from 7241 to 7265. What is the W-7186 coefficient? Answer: 0.11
